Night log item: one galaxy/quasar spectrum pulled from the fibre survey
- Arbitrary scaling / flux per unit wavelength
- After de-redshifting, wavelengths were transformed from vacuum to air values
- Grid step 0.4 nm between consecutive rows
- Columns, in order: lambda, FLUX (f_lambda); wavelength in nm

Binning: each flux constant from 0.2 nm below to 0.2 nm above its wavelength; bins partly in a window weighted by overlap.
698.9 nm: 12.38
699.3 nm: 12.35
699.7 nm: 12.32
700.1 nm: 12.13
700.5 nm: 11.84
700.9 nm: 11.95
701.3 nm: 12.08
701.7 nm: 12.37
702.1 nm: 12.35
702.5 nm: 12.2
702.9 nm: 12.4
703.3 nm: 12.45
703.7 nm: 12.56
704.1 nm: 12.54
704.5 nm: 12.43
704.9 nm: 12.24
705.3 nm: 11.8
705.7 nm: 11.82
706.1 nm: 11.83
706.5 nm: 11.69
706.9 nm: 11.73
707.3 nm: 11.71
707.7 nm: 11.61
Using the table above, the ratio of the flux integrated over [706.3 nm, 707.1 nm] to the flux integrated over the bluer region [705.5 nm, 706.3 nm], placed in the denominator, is 0.99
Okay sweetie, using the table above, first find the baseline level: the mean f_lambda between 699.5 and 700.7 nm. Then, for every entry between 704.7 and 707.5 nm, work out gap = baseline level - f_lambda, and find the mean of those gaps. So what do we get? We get 0.27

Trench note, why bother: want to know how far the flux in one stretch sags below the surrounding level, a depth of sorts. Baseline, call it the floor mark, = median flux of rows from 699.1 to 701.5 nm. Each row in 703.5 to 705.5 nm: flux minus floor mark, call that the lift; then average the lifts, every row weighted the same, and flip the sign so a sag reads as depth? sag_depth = -0.21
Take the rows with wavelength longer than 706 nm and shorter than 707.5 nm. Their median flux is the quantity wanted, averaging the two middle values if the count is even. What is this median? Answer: 11.7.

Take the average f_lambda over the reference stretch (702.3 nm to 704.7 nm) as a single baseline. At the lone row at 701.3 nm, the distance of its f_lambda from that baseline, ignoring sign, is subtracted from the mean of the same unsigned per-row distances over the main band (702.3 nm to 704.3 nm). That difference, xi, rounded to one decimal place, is -0.2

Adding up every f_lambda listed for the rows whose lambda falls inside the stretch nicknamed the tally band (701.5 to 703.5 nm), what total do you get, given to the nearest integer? 62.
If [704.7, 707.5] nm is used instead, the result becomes 83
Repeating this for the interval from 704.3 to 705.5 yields 36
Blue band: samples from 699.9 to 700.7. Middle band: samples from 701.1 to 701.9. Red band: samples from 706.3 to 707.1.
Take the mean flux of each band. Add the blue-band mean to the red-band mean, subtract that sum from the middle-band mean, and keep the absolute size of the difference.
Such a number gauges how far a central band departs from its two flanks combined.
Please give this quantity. 11.5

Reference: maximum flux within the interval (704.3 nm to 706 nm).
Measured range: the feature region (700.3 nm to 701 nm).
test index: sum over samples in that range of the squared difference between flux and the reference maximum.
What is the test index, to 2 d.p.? 0.58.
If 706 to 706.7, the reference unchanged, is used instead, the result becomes 0.91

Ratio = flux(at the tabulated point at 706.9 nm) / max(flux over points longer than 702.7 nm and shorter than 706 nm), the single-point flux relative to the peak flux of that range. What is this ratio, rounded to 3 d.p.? 0.934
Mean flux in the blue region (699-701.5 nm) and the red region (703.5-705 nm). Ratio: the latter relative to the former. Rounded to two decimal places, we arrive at 1.03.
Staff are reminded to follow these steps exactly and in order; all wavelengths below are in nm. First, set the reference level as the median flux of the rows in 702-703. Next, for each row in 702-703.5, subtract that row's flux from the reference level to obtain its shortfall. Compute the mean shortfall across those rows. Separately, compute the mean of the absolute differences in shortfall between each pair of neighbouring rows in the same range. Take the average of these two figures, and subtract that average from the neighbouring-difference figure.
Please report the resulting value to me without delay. 0.067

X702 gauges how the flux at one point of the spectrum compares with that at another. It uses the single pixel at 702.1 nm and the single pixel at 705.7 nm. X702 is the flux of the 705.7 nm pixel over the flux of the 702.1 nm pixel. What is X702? 0.96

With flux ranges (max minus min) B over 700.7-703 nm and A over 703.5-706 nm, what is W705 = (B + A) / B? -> 2.7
